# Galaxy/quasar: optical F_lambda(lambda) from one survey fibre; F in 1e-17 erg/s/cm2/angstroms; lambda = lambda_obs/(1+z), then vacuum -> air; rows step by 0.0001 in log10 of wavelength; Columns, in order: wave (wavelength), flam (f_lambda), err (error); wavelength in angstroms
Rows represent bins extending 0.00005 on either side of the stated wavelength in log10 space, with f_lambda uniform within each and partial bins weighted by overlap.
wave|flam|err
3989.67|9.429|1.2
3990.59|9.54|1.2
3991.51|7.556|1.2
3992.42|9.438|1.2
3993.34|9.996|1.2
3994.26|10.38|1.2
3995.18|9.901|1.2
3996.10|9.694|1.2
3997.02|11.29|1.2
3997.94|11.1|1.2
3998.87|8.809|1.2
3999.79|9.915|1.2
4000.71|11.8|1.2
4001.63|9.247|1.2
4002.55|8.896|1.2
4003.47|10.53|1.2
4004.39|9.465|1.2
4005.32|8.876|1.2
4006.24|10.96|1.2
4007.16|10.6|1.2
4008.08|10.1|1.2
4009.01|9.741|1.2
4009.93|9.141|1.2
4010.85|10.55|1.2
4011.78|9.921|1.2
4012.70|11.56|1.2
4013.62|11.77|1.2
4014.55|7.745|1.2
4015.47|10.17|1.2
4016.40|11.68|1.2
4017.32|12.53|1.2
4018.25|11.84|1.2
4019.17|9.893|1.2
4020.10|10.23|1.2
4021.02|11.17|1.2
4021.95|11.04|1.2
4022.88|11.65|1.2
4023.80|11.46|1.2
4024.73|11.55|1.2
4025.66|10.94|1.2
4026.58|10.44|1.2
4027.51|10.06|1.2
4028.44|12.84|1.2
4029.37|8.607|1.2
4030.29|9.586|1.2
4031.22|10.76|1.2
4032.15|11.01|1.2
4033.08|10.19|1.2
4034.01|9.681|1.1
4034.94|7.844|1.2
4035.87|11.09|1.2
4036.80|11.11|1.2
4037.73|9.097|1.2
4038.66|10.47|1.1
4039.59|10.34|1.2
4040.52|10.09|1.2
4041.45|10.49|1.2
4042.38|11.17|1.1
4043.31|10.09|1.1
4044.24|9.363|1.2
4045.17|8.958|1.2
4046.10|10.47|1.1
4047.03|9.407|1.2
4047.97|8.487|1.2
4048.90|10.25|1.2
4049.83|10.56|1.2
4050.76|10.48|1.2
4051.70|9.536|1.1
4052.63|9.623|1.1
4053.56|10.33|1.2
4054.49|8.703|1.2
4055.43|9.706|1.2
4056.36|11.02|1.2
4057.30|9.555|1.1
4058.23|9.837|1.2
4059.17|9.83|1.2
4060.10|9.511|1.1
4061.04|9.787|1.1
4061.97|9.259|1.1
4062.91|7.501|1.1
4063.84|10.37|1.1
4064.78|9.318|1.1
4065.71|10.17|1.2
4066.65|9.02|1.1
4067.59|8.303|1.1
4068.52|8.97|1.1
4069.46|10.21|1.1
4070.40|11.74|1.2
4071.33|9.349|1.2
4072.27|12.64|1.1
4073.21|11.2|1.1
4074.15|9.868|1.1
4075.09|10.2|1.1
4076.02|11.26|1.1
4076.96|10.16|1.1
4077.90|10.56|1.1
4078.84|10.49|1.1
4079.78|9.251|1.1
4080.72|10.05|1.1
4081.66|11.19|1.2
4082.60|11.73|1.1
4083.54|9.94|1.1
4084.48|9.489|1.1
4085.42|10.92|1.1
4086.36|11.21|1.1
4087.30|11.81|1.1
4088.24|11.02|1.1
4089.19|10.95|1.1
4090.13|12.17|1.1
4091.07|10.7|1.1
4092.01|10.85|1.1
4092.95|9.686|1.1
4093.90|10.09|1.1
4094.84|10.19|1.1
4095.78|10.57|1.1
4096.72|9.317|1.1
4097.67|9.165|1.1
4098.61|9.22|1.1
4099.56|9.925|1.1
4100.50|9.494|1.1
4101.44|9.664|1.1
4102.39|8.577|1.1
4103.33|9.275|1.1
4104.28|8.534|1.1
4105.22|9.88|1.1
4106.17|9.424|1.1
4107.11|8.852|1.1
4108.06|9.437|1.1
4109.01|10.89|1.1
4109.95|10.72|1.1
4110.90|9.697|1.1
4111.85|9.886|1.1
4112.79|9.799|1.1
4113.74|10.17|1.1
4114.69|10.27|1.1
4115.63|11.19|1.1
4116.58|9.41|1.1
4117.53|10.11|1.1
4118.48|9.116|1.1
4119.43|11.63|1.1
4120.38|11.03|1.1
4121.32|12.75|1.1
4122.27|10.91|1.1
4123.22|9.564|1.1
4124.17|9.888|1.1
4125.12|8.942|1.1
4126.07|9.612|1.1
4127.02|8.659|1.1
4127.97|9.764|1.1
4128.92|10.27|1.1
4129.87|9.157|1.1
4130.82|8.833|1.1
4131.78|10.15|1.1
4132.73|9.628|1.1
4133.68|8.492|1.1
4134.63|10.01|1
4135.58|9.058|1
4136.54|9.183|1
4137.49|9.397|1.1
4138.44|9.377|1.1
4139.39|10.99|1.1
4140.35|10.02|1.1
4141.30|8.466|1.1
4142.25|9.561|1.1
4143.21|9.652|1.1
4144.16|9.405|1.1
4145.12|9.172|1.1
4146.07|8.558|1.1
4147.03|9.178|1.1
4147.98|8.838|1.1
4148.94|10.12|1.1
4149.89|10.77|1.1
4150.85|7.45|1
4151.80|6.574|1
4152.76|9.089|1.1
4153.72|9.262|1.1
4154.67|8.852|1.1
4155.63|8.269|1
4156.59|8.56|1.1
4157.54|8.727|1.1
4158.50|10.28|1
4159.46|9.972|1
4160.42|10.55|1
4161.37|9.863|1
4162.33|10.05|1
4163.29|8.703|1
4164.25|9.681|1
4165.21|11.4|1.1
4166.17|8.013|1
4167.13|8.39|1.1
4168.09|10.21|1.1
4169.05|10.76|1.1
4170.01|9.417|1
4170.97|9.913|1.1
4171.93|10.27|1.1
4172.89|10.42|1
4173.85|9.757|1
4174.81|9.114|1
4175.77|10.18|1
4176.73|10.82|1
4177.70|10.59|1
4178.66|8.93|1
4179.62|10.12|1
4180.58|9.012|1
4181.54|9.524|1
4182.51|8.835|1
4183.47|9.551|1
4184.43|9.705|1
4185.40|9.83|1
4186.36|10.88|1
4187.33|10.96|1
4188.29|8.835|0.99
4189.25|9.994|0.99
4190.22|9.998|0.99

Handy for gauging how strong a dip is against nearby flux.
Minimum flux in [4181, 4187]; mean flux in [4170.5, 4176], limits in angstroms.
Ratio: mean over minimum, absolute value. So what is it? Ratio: 1.13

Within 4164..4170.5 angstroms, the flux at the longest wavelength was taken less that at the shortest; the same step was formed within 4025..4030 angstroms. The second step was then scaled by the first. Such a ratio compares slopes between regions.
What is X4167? 8.8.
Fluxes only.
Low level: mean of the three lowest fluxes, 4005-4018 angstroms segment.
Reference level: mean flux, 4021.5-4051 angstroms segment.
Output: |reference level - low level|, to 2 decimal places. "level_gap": 1.71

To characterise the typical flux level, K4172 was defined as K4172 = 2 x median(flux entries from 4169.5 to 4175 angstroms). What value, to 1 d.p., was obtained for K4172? 19.7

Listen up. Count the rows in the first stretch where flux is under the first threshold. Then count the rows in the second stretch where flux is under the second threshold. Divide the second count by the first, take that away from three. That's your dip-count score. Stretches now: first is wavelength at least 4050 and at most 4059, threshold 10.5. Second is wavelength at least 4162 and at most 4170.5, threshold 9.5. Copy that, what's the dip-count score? 2.50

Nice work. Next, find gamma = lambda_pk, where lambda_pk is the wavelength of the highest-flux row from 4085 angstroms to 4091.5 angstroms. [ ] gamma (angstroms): 4090.13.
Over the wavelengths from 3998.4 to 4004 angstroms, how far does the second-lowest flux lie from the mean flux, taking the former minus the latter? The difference -1.0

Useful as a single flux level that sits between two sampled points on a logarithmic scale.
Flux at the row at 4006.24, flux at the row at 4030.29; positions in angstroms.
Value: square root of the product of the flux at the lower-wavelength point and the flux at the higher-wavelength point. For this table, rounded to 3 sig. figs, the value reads 10.3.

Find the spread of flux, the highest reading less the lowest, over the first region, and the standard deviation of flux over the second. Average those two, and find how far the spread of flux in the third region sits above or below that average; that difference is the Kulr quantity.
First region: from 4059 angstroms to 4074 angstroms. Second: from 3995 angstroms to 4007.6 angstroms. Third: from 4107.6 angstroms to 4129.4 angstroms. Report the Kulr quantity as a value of 1.0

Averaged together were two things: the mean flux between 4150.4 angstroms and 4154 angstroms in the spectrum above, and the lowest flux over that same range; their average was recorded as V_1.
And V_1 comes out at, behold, 7.3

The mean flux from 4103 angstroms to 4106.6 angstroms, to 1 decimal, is 9.3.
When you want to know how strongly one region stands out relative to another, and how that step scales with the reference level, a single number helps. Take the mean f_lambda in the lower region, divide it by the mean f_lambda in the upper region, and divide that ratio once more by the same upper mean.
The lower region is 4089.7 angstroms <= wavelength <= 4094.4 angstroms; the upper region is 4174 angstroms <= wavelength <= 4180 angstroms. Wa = 0.108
